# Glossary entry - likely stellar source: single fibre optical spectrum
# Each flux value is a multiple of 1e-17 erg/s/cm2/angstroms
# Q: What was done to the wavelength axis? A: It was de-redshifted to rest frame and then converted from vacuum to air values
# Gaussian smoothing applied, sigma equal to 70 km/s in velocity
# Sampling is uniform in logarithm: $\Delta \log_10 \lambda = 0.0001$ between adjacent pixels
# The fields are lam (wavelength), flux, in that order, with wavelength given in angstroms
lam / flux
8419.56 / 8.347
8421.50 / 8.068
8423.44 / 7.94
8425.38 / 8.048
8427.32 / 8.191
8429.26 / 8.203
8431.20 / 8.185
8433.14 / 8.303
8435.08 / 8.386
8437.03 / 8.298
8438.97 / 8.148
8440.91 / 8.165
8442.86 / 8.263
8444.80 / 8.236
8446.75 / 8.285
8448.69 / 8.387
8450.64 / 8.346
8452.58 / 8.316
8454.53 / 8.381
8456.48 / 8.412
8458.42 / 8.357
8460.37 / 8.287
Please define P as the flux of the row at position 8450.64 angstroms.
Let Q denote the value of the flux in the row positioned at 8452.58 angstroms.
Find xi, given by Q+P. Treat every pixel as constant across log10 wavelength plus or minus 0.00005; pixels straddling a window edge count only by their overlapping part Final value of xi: 16.7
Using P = 8.346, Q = 8.316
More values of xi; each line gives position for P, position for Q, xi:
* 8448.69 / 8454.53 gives 16.8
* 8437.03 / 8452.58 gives 16.6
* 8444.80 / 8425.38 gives 16.3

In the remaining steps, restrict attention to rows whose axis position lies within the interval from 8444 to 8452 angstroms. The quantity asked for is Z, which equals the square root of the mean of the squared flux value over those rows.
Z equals 8.31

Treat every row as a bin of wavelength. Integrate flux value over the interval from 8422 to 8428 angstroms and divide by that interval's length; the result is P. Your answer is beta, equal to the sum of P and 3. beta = 11.1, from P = 8.05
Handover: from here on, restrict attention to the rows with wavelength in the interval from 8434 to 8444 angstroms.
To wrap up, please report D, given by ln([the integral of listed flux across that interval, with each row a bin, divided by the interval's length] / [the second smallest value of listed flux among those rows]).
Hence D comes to 0.011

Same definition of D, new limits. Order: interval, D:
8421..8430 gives 0.005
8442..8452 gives 0.006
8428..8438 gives 0.008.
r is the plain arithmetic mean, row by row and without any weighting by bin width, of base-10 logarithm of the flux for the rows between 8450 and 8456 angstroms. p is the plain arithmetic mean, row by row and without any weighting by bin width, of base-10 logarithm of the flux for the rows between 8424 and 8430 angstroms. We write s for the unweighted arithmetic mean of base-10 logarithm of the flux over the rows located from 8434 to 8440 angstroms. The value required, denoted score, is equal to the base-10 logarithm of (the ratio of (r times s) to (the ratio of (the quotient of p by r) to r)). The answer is -0.103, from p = 0.911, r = 0.922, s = 0.918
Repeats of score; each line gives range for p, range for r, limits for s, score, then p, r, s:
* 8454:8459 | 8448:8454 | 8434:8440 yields -0.109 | 0.923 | 0.922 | 0.918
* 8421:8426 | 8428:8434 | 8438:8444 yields -0.111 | 0.904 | 0.915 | 0.913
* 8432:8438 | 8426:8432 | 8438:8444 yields -0.121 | 0.921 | 0.913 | 0.913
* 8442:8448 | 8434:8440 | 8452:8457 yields -0.109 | 0.917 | 0.918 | 0.923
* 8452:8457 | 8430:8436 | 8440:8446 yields -0.114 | 0.923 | 0.919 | 0.915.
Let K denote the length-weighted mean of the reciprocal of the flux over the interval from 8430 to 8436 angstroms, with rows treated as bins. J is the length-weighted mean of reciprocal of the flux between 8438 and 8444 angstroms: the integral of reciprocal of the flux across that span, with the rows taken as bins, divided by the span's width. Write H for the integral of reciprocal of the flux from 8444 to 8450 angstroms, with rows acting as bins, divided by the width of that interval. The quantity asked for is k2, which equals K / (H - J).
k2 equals -66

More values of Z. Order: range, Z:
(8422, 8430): 8.10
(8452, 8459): 8.37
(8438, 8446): 8.20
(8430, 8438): 8.29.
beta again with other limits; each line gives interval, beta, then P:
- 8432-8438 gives 11.3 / 8.32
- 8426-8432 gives 11.2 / 8.19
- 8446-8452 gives 11.3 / 8.35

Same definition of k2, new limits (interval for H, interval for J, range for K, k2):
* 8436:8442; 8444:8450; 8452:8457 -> 84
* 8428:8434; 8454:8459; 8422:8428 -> 55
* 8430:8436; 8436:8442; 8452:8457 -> -127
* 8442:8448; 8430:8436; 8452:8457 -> 444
